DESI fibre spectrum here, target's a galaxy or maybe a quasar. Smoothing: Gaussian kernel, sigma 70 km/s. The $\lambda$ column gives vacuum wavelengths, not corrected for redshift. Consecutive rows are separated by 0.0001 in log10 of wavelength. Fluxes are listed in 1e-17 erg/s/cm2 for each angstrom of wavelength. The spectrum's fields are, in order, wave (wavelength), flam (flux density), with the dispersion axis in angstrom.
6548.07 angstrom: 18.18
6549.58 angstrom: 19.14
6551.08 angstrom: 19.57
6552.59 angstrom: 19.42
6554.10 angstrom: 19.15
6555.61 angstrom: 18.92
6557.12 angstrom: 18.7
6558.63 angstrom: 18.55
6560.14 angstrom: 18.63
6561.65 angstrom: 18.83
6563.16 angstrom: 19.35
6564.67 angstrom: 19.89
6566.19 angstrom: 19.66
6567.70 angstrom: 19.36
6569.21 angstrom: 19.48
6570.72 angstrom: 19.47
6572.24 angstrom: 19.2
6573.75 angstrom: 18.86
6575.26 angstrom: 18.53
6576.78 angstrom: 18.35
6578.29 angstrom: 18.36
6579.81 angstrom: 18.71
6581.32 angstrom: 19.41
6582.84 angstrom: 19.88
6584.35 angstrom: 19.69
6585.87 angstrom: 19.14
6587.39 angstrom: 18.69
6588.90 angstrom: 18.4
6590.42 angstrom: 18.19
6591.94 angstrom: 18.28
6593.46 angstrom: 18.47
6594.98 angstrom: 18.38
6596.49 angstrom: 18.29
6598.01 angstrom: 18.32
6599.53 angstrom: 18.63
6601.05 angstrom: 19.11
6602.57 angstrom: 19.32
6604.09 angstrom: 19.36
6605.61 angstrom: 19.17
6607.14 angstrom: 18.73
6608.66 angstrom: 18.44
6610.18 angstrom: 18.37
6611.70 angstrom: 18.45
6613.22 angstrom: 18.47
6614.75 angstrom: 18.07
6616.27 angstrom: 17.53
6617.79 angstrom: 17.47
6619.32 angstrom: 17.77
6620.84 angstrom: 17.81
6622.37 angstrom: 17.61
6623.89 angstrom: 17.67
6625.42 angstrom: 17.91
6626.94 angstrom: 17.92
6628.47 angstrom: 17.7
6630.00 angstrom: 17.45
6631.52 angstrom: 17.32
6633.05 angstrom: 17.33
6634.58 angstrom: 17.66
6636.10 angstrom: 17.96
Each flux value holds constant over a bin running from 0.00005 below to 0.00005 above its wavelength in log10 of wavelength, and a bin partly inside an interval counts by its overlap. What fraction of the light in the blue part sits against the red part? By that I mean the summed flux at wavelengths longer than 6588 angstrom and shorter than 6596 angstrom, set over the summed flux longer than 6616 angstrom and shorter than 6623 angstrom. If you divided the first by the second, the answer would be 1.04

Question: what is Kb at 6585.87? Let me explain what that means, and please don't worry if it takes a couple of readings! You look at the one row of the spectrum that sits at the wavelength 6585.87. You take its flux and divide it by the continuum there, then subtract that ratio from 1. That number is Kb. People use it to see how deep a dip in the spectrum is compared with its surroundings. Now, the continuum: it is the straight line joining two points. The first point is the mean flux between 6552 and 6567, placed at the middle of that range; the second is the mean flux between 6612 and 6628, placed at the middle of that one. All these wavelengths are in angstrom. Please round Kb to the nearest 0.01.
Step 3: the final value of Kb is -0.03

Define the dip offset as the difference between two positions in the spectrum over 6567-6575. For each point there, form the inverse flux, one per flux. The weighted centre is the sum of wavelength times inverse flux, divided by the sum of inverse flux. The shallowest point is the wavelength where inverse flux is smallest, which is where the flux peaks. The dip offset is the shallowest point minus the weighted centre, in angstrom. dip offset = -1.5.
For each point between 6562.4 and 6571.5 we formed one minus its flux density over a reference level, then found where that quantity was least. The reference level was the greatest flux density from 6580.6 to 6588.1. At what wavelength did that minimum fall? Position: 6564.67 angstrom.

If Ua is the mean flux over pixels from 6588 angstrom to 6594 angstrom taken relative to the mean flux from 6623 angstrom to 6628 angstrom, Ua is 1.03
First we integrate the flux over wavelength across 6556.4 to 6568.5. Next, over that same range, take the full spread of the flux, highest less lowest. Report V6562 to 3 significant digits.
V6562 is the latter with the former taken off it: -230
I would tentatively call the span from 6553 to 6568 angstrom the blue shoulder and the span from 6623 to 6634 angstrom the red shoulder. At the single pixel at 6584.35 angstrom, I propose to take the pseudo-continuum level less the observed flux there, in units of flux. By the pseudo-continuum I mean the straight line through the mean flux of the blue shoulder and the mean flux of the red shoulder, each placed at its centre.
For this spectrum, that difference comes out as -1.1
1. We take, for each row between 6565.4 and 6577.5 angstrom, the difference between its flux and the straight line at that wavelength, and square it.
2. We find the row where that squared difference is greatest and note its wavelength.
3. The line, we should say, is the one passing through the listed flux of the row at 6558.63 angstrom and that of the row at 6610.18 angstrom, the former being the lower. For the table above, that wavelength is 6566.19 angstrom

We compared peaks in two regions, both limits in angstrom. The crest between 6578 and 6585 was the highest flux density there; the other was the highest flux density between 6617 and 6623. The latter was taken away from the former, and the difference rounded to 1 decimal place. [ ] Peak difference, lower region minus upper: 2.1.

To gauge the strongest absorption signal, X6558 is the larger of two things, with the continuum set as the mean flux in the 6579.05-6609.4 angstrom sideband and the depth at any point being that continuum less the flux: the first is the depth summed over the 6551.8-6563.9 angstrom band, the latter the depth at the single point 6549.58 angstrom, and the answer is 0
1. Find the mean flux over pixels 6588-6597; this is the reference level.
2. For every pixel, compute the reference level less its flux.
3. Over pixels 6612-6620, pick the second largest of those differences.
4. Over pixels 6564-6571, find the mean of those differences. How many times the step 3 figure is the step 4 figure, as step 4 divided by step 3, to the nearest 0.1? -1.5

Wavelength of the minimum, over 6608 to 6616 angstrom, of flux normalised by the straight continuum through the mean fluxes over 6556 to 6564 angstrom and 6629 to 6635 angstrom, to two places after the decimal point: 6614.75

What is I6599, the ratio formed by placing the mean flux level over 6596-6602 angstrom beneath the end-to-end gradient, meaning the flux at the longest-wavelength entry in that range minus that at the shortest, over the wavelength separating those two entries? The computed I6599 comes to 0.010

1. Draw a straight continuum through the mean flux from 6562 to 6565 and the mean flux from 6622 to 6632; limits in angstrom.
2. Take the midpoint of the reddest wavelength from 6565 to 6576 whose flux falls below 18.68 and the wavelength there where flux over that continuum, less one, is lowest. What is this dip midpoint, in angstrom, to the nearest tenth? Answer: 6575.3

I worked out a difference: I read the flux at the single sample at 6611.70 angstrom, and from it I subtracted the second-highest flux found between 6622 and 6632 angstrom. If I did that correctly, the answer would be 0.5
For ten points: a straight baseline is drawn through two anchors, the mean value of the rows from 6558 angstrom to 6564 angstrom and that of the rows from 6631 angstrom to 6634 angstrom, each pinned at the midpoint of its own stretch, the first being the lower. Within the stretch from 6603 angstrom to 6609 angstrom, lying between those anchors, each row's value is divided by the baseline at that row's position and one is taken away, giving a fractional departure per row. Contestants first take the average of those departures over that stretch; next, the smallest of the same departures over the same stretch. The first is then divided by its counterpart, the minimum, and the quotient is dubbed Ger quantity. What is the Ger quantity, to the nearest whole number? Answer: 2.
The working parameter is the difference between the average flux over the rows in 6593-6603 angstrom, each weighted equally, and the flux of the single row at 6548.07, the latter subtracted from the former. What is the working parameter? 0.5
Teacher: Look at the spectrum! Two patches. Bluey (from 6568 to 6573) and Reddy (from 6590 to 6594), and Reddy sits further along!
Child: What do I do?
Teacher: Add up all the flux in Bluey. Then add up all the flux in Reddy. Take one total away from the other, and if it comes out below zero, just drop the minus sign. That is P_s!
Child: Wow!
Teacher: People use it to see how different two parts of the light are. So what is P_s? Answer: 3.2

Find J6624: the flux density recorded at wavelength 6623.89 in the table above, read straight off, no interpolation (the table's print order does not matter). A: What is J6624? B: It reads 17.67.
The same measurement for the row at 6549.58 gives 19.14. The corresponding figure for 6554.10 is 19.15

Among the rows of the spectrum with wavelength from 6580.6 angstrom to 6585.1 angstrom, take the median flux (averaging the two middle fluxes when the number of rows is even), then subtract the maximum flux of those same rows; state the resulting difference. -0.19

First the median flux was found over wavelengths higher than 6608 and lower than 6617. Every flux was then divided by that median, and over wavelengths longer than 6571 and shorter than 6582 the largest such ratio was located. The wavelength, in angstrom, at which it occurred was 6581.32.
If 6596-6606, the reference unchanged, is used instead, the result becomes 6604.09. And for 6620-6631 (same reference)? 6626.94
